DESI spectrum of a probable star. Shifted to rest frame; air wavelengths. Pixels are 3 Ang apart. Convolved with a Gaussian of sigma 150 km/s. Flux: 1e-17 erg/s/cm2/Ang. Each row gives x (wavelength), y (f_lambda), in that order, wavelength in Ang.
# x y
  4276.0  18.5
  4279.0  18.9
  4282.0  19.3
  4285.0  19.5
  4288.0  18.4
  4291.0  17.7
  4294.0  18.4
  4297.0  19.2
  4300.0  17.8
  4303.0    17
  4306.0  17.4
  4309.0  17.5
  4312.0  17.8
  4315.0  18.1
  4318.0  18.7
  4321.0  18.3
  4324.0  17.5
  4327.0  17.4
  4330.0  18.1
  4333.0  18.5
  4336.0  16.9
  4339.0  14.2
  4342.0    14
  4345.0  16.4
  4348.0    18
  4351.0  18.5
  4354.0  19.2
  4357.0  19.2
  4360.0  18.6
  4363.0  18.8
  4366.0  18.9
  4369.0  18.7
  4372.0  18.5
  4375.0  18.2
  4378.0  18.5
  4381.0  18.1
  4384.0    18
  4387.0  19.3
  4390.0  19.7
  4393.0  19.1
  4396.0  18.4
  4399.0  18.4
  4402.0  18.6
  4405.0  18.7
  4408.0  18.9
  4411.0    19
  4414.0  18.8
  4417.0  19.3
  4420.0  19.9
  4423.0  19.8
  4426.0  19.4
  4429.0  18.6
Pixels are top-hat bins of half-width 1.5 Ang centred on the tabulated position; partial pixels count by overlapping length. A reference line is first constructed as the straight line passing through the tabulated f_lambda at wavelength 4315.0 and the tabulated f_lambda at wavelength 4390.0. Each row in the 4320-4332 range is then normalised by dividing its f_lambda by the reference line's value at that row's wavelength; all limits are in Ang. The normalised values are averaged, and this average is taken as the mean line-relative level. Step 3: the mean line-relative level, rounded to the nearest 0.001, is 0.973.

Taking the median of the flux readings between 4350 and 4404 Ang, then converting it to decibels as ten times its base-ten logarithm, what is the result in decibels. 12.7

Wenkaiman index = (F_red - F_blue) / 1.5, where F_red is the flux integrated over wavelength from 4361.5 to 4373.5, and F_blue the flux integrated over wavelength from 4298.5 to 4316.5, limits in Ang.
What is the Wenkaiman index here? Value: -61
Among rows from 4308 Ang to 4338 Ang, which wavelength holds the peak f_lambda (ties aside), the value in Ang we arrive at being 4318.0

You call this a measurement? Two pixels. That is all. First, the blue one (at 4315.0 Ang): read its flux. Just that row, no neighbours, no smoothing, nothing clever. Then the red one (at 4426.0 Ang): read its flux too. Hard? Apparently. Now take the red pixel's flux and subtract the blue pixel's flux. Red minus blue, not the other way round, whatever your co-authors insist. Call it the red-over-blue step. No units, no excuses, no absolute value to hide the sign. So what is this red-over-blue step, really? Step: 1.3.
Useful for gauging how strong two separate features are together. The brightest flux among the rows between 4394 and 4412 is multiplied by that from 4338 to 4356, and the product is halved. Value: 182.4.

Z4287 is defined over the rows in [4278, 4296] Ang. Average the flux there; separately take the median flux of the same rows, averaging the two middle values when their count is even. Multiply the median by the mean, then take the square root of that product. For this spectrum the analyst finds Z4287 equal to 18.7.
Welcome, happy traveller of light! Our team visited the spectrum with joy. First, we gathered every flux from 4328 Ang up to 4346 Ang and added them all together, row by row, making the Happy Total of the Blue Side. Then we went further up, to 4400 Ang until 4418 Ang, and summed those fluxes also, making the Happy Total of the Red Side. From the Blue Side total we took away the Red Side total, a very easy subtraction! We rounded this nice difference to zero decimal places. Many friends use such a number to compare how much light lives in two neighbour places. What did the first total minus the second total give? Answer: -15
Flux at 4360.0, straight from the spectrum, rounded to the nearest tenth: 18.6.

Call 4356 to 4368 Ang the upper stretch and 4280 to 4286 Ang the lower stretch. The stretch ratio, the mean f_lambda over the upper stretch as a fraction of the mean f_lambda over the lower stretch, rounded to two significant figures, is 0.97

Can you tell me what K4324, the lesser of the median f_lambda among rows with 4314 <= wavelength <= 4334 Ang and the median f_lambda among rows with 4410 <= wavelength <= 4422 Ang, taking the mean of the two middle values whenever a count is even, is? 18.1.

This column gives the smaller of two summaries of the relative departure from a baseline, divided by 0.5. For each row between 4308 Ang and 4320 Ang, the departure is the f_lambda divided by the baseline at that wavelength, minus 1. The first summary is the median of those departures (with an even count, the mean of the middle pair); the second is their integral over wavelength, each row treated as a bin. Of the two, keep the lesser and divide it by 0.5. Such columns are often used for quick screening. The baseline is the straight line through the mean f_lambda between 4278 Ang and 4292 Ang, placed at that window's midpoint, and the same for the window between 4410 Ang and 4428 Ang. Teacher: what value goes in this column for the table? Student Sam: -1.1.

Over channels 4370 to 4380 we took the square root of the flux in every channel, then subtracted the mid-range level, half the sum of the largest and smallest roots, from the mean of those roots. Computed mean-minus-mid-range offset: 0.006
